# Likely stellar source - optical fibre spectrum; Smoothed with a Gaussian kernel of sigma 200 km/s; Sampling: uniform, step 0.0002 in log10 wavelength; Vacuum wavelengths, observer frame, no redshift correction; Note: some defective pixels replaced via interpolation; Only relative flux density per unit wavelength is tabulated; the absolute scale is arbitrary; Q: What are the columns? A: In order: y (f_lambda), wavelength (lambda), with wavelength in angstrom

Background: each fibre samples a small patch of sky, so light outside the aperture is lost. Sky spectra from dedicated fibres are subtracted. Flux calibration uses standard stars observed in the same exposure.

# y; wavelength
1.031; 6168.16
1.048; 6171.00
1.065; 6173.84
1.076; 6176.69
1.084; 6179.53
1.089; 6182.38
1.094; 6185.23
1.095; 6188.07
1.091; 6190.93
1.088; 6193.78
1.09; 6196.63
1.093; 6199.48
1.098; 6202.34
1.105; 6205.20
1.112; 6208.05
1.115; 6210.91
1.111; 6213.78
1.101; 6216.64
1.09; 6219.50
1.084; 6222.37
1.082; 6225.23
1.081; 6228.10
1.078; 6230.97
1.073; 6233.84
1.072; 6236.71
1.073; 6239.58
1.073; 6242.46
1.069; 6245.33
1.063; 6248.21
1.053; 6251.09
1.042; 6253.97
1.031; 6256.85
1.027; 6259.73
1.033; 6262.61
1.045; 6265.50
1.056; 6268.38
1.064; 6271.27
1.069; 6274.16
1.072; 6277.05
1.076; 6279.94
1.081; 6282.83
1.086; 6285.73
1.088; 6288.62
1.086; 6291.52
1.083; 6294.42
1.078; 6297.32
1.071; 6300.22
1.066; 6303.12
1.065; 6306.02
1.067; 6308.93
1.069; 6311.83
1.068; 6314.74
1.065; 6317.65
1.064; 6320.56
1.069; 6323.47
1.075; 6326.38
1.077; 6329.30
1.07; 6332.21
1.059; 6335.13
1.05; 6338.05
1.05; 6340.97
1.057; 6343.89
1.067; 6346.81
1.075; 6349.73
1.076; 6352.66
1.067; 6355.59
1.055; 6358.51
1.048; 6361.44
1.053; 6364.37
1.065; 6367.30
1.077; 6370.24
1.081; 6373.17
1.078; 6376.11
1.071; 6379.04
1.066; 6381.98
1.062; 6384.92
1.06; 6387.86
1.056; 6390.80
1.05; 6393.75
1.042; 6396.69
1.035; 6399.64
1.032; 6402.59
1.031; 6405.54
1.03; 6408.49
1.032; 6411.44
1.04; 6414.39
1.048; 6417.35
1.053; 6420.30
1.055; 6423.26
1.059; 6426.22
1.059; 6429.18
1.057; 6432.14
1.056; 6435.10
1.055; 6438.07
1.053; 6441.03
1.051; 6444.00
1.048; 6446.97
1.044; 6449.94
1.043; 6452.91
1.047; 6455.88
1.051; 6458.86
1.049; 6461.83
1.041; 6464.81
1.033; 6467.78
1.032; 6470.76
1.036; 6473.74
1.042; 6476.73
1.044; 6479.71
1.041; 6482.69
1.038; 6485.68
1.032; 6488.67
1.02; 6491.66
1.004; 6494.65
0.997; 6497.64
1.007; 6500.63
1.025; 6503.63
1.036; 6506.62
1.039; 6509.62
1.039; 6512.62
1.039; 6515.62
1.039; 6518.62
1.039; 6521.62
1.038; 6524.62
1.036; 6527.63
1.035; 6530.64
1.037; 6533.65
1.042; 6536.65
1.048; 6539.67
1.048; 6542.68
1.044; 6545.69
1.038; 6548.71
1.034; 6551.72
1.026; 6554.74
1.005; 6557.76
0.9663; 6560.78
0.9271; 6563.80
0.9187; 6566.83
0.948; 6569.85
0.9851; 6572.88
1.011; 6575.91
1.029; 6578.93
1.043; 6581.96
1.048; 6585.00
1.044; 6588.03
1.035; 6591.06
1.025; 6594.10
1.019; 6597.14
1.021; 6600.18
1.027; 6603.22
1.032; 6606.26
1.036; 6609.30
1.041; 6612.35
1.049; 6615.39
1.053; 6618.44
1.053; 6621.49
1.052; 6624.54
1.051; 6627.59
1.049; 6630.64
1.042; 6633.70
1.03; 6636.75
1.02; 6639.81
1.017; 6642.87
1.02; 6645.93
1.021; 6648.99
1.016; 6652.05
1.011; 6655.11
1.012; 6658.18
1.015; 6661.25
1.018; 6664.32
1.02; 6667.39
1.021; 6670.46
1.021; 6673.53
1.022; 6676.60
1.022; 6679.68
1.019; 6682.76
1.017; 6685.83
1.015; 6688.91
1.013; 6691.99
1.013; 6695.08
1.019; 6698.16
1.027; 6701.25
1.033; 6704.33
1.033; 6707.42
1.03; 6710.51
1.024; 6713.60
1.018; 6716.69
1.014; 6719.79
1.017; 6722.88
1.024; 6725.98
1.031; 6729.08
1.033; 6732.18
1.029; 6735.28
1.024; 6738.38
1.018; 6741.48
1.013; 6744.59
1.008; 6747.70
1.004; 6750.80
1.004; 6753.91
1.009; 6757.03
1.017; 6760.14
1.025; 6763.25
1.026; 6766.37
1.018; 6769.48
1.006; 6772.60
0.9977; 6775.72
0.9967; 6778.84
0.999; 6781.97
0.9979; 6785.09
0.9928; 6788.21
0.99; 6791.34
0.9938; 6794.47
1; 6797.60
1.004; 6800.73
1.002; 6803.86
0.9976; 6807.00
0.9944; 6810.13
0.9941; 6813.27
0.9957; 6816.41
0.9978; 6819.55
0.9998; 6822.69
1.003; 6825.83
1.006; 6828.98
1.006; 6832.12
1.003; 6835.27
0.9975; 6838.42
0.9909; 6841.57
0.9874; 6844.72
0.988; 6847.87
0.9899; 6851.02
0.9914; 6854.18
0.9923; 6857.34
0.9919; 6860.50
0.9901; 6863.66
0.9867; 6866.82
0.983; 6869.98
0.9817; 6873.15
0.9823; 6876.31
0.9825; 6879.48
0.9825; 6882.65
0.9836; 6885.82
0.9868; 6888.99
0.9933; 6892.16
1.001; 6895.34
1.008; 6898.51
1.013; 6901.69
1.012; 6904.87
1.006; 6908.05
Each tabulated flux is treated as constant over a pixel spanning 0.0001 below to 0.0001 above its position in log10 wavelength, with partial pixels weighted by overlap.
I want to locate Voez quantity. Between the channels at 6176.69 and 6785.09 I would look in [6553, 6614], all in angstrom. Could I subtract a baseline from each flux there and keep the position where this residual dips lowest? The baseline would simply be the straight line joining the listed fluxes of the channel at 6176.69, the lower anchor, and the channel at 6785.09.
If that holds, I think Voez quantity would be 6566.83 angstrom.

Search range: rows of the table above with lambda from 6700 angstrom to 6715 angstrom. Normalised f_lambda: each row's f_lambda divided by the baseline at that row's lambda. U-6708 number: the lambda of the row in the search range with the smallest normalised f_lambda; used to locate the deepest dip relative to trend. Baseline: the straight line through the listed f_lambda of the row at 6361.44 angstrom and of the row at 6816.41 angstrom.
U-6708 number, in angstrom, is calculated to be 6713.60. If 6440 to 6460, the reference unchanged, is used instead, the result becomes 6452.91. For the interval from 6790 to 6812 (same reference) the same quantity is 6791.34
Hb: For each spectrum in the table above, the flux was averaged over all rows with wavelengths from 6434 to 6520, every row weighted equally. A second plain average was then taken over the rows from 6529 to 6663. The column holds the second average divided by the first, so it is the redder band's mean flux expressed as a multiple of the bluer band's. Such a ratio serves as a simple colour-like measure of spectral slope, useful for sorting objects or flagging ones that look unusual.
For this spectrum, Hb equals 0.99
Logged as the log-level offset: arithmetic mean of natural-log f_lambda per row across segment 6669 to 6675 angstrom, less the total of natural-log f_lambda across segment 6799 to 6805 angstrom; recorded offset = 0.015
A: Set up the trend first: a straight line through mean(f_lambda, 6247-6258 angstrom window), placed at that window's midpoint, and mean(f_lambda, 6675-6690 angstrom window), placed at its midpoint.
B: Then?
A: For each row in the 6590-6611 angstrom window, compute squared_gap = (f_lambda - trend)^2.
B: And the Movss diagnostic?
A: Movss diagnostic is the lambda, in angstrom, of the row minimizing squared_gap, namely 6594.10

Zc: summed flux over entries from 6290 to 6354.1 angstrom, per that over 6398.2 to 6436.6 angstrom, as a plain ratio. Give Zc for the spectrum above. 1.7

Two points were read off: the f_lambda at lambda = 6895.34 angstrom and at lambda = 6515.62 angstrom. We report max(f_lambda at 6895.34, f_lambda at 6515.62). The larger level 1.04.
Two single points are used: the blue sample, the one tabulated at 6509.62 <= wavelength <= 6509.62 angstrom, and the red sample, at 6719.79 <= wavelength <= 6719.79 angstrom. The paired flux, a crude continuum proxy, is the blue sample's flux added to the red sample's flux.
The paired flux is 2.05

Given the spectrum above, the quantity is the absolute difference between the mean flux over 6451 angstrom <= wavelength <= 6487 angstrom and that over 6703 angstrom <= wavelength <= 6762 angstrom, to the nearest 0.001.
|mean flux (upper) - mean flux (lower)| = 0.021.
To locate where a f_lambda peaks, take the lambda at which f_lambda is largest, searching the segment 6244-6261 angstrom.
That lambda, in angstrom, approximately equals 6245.33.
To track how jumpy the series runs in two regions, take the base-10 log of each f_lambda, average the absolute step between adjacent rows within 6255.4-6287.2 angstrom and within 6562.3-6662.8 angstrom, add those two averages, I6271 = 0.0060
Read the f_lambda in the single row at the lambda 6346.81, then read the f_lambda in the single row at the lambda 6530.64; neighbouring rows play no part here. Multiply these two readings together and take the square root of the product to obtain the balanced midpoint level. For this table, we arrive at 1.05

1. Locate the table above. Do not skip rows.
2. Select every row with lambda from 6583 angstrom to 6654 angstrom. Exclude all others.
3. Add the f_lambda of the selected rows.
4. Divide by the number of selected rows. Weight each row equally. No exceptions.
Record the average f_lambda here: 1.035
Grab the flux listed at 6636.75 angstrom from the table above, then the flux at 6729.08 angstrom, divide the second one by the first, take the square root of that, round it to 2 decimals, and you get 1.00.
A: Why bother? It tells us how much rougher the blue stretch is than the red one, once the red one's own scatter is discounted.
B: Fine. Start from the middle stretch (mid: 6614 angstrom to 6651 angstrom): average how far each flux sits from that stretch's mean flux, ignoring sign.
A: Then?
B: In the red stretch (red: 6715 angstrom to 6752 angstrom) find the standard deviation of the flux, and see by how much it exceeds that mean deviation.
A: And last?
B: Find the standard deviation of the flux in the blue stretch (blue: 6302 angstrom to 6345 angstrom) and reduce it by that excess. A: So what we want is 0.013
